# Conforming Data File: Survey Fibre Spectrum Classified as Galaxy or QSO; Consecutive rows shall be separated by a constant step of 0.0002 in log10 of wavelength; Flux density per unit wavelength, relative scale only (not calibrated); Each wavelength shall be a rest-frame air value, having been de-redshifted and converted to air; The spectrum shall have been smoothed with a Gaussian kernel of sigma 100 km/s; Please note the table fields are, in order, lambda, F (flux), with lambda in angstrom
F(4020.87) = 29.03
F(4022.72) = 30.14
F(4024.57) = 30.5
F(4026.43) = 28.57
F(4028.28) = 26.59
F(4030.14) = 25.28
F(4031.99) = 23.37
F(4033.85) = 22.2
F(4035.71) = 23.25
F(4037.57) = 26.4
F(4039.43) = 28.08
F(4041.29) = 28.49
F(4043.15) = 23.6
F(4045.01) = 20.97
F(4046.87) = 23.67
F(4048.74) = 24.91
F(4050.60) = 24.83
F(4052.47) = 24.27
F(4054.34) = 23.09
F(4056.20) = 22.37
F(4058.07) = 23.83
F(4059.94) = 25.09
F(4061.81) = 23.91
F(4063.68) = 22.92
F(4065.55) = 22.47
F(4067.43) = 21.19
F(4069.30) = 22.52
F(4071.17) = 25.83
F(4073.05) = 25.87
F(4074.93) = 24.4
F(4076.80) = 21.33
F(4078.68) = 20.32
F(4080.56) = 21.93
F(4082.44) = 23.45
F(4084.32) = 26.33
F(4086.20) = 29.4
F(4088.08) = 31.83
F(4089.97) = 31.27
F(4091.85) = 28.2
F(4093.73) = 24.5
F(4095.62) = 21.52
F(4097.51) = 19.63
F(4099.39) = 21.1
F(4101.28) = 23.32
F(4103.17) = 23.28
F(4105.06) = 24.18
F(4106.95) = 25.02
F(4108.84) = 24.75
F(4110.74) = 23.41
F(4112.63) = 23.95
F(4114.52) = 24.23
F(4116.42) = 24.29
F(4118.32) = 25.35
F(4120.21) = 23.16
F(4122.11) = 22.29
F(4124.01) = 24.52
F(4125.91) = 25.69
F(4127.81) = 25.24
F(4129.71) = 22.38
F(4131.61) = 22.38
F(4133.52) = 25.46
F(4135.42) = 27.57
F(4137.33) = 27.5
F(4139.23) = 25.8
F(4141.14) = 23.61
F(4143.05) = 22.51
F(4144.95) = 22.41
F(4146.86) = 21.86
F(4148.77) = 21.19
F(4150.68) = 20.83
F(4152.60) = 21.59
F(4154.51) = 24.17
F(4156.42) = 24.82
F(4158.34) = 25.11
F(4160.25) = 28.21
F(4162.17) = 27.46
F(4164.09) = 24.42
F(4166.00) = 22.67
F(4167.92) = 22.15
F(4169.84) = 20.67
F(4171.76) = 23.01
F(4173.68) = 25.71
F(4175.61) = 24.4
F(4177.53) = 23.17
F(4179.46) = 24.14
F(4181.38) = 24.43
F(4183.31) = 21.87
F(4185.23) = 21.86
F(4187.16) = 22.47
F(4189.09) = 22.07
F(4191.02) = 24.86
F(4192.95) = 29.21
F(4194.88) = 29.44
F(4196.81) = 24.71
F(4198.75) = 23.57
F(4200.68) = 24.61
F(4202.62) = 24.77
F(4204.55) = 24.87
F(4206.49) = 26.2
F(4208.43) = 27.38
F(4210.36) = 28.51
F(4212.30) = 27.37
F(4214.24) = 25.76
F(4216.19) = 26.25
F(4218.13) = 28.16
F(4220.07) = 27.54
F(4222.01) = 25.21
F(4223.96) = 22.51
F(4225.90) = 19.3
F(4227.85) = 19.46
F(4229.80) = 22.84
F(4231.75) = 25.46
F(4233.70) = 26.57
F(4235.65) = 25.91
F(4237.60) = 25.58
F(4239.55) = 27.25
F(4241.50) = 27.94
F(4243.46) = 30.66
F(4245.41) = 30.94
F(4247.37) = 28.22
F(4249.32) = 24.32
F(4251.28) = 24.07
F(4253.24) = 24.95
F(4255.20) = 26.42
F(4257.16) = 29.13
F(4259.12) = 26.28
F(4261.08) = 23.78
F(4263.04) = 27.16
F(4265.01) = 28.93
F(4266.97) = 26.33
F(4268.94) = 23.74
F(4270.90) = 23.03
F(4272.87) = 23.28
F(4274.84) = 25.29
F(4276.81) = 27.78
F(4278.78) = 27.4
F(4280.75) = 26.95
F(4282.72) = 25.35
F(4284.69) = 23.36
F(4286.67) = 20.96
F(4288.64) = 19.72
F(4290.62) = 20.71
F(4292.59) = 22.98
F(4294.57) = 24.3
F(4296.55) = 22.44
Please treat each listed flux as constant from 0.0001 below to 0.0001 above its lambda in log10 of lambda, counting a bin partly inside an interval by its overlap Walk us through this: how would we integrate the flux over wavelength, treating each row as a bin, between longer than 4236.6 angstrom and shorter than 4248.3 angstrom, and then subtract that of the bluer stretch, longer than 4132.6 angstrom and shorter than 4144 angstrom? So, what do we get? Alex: 43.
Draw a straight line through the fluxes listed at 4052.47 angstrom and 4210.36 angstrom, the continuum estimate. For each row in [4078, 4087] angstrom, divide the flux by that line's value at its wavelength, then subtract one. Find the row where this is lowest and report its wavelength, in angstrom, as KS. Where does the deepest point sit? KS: 4078.68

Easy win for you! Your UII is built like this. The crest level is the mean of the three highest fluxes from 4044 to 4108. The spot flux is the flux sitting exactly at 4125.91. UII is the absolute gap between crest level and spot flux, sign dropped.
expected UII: 5.1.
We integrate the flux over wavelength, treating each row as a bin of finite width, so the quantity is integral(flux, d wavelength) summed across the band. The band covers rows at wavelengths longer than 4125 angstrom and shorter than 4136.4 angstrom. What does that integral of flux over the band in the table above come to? 283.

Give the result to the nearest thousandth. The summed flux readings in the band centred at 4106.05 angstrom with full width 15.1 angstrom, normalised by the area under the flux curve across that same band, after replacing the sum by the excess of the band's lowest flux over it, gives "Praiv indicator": -0.470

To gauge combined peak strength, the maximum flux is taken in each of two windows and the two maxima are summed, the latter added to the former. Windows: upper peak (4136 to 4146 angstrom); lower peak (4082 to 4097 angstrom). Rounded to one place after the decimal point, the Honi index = 59.3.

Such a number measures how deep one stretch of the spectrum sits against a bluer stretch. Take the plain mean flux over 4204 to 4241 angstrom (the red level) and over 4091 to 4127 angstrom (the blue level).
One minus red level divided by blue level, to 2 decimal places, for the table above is -0.07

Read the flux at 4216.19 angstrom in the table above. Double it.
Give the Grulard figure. 52.5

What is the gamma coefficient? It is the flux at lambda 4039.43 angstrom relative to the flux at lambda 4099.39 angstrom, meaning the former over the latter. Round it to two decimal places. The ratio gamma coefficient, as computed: 1.33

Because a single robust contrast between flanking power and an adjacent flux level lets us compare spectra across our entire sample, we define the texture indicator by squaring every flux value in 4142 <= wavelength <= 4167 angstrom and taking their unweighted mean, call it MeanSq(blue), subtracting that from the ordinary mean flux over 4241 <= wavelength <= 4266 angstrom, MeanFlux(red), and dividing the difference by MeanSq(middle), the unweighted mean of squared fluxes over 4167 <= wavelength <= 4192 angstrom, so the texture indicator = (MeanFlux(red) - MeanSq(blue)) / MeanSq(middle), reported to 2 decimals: -1.00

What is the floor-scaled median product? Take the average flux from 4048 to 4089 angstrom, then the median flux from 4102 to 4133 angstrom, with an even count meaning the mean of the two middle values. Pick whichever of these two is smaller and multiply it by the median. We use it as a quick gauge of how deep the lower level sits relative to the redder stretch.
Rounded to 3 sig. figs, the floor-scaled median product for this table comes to 585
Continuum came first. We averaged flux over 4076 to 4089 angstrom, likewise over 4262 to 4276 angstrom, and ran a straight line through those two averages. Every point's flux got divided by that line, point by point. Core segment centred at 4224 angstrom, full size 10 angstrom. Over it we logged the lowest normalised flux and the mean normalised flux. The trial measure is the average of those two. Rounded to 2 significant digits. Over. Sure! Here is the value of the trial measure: 0.83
